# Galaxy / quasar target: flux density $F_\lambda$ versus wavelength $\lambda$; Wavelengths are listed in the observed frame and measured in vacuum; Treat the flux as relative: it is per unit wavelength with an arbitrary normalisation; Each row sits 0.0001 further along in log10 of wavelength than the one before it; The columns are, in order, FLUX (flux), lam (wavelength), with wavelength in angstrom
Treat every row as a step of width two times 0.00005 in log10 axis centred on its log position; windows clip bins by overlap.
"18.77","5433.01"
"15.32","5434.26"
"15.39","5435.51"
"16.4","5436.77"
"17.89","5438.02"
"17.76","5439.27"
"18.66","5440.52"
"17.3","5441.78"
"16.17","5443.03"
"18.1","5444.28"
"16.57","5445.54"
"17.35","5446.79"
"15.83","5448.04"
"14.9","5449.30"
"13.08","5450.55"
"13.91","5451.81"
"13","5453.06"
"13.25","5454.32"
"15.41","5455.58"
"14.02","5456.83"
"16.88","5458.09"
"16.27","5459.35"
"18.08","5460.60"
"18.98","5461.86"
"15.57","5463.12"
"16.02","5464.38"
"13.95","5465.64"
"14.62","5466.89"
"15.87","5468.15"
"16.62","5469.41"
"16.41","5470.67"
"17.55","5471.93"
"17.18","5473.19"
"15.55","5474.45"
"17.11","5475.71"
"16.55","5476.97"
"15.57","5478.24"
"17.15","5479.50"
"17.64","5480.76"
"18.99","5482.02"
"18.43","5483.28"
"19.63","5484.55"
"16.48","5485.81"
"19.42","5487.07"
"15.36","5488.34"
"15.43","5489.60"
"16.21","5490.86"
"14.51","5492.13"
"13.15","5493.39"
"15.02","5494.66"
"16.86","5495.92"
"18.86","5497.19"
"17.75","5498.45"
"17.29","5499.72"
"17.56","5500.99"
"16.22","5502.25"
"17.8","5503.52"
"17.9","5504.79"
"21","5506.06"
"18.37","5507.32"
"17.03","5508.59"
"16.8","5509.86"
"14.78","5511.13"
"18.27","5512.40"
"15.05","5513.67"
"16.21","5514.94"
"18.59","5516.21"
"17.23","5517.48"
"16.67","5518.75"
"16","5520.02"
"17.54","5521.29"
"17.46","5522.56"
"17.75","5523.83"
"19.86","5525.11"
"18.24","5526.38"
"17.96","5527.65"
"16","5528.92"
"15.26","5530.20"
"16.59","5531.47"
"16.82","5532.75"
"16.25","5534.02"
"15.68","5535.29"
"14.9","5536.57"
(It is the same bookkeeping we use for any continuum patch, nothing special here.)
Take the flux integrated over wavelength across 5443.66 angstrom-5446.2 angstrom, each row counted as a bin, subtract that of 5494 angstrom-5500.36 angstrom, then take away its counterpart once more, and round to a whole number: -174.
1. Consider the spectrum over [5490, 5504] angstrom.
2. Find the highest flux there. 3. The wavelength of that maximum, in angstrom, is 5497.19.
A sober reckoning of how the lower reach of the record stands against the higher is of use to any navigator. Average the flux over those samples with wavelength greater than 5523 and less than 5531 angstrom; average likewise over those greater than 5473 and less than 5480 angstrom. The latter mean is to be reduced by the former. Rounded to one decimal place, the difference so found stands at -1.0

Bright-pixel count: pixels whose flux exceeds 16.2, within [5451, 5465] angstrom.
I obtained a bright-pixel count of 4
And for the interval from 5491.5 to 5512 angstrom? 12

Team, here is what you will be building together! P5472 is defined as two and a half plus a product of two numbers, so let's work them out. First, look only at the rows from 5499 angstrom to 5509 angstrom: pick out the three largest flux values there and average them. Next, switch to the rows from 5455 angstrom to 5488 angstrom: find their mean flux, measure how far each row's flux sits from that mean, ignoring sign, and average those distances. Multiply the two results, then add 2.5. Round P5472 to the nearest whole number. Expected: 26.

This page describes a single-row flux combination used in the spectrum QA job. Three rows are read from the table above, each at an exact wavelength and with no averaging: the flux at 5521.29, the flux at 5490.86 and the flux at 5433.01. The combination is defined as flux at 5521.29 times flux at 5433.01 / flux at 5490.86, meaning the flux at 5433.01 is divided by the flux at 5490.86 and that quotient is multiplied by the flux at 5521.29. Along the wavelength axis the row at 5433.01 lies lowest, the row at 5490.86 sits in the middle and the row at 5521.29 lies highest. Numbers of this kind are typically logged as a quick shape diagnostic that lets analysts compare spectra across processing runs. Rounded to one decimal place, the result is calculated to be 20.3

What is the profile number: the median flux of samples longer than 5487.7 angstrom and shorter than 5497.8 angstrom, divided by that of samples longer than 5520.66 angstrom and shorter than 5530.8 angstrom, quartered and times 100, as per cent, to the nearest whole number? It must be 22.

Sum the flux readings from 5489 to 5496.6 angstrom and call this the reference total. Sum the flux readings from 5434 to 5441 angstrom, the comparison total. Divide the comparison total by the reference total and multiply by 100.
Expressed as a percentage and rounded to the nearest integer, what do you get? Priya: 111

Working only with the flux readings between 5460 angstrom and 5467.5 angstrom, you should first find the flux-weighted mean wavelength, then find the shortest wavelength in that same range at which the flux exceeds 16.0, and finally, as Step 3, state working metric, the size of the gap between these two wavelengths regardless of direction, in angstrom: 2.9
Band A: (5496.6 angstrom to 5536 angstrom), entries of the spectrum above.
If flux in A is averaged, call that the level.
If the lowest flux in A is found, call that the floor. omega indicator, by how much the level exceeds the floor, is 2.5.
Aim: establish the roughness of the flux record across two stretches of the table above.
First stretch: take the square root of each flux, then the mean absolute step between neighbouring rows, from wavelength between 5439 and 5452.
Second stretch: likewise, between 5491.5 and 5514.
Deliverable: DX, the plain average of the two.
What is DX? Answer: 0.179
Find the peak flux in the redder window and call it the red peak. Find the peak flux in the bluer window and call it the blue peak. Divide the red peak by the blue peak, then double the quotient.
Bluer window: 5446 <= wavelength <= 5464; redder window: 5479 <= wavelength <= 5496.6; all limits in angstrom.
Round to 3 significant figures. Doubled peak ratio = 2.07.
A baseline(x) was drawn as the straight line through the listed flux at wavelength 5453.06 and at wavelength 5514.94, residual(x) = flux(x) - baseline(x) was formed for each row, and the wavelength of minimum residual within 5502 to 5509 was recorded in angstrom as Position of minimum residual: 5502.25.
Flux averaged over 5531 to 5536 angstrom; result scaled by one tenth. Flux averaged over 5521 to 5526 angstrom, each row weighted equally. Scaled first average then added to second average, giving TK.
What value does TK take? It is 19.8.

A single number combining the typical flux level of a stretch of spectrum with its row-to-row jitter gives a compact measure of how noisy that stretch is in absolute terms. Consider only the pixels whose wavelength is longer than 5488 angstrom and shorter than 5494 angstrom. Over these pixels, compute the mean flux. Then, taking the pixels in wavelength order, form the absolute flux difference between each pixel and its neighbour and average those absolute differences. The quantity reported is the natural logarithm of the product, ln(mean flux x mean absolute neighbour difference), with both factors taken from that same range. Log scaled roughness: 2.681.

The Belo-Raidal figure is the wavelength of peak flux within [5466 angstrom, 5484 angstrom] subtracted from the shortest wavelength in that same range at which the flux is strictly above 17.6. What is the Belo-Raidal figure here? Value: -1.3 angstrom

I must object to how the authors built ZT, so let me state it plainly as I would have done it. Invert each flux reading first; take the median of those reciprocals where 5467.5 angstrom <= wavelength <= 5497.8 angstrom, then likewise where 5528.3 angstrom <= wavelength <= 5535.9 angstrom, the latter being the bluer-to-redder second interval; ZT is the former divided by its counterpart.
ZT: 0.97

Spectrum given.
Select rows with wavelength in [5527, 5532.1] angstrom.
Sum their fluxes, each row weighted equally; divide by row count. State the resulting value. 16.5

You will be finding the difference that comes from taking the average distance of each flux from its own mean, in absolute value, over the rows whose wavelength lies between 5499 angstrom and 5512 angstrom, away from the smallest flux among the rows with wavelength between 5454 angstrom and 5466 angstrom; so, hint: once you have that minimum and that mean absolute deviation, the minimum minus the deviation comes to 12.2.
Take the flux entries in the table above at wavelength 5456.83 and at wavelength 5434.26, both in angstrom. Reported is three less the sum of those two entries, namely -26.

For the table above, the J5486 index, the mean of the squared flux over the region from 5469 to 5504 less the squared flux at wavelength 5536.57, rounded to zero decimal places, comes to 65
